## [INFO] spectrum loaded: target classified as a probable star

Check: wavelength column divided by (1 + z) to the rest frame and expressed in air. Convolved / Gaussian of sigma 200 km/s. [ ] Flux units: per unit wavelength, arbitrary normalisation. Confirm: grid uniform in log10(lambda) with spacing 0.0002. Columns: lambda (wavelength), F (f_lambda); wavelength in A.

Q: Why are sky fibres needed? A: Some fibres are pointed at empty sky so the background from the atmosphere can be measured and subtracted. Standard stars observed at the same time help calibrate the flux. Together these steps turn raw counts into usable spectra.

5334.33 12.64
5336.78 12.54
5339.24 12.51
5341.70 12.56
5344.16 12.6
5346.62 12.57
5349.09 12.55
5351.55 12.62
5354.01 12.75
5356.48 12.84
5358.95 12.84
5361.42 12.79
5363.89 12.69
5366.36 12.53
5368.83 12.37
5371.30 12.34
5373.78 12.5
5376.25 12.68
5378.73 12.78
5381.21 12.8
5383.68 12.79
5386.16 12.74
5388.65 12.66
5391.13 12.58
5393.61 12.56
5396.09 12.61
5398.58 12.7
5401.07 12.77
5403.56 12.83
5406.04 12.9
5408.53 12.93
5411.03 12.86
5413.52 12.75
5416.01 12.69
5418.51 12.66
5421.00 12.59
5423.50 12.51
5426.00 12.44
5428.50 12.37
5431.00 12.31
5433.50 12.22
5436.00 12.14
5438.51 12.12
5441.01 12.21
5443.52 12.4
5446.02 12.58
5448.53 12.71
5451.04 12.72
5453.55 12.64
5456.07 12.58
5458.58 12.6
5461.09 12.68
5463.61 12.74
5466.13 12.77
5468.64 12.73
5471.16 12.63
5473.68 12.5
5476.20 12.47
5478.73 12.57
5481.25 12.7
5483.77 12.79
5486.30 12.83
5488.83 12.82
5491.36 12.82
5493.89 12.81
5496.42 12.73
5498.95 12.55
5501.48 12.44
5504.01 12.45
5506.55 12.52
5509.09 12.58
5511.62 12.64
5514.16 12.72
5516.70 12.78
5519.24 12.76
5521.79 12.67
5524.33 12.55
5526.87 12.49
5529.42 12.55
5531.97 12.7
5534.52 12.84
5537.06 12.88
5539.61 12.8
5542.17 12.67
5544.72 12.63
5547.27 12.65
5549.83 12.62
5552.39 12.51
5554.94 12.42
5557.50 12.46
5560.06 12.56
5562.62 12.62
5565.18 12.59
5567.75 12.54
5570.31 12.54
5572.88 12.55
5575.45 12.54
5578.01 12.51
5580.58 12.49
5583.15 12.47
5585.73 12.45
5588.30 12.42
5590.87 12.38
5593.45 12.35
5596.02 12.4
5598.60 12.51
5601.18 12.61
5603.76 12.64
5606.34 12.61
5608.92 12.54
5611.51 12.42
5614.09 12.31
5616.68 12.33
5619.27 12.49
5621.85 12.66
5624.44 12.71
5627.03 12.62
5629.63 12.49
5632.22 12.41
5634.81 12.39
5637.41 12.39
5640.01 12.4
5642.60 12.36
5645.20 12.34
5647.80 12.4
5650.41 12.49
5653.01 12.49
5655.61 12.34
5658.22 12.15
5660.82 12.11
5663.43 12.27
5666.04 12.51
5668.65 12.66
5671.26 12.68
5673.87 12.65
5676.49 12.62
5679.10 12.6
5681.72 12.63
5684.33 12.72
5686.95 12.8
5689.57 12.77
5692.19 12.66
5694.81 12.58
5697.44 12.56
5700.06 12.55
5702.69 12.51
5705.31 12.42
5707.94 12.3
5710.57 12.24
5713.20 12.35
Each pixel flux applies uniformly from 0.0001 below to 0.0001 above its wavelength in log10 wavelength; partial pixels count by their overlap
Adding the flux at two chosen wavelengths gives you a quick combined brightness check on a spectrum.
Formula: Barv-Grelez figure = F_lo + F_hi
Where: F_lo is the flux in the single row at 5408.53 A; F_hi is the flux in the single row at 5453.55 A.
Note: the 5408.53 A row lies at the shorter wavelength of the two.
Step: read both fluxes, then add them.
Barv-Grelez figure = 25.6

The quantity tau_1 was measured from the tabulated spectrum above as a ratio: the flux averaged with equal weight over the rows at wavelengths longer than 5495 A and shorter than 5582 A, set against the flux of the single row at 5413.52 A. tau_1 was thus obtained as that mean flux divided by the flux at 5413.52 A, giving 0.989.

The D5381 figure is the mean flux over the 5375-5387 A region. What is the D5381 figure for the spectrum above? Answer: 12.8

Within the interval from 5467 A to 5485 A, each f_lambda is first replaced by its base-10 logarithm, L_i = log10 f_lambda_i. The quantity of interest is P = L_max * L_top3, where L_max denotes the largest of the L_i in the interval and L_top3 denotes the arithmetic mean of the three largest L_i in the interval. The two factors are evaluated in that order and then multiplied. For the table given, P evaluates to 1.223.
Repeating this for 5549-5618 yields 1.213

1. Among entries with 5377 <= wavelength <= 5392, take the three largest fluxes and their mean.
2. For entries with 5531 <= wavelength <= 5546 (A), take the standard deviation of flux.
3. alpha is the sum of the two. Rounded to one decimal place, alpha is 12.9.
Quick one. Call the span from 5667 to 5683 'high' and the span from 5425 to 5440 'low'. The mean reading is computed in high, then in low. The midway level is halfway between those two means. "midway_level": 12.5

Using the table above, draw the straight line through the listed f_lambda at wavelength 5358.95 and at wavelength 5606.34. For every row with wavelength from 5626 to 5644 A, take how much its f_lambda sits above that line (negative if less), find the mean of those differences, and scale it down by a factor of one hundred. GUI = -0.0015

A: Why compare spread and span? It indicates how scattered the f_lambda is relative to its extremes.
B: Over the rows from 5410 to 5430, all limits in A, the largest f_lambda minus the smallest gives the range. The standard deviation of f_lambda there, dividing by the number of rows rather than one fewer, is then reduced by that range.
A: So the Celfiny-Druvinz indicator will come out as -0.34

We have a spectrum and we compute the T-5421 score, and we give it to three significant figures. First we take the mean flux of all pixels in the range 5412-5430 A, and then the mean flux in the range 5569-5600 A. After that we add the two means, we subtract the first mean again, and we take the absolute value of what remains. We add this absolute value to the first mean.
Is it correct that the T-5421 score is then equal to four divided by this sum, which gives 0.160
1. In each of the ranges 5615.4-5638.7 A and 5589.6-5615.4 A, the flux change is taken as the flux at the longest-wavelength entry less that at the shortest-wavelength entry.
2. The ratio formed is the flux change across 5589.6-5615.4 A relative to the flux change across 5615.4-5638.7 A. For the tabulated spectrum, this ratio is -1.2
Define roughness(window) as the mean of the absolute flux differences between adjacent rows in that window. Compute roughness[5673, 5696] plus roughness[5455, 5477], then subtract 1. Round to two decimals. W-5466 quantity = -0.88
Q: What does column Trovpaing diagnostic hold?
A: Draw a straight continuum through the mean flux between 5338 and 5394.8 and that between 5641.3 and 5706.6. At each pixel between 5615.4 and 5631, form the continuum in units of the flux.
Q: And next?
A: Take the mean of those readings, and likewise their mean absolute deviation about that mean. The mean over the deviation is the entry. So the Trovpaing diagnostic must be 110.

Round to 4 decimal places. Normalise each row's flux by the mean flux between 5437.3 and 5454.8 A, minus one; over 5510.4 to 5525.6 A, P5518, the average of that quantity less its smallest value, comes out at 0.0109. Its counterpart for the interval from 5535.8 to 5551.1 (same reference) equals 0.0071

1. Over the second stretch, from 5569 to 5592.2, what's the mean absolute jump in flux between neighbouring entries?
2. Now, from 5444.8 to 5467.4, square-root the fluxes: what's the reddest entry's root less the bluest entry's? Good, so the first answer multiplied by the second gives 0.0006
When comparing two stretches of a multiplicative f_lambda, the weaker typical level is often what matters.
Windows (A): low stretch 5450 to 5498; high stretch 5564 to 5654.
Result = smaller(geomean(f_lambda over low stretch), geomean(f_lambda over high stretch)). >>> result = 12.48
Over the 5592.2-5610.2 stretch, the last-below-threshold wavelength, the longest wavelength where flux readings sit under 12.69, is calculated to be 5608.92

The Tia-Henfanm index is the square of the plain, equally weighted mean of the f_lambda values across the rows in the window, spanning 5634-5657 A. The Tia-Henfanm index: 154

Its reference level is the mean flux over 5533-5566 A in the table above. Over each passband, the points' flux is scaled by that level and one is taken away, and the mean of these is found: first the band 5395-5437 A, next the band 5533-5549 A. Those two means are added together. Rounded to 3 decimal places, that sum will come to 0.006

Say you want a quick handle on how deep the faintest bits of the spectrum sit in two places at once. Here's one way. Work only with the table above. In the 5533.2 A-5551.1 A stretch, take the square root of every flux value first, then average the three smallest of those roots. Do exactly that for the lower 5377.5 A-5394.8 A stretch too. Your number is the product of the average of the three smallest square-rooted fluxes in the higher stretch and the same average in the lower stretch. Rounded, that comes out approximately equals 12.6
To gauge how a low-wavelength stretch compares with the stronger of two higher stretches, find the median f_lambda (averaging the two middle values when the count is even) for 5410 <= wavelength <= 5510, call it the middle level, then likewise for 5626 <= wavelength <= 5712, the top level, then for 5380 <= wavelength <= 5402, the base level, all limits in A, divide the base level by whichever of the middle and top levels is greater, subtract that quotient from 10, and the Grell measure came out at 8.99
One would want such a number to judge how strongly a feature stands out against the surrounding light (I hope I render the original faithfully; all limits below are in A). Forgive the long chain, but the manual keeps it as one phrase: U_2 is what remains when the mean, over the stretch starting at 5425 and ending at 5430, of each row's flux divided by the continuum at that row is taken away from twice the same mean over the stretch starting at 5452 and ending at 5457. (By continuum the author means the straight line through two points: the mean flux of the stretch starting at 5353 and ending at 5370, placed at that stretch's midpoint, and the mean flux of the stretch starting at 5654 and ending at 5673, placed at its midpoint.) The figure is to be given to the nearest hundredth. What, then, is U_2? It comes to 1.02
